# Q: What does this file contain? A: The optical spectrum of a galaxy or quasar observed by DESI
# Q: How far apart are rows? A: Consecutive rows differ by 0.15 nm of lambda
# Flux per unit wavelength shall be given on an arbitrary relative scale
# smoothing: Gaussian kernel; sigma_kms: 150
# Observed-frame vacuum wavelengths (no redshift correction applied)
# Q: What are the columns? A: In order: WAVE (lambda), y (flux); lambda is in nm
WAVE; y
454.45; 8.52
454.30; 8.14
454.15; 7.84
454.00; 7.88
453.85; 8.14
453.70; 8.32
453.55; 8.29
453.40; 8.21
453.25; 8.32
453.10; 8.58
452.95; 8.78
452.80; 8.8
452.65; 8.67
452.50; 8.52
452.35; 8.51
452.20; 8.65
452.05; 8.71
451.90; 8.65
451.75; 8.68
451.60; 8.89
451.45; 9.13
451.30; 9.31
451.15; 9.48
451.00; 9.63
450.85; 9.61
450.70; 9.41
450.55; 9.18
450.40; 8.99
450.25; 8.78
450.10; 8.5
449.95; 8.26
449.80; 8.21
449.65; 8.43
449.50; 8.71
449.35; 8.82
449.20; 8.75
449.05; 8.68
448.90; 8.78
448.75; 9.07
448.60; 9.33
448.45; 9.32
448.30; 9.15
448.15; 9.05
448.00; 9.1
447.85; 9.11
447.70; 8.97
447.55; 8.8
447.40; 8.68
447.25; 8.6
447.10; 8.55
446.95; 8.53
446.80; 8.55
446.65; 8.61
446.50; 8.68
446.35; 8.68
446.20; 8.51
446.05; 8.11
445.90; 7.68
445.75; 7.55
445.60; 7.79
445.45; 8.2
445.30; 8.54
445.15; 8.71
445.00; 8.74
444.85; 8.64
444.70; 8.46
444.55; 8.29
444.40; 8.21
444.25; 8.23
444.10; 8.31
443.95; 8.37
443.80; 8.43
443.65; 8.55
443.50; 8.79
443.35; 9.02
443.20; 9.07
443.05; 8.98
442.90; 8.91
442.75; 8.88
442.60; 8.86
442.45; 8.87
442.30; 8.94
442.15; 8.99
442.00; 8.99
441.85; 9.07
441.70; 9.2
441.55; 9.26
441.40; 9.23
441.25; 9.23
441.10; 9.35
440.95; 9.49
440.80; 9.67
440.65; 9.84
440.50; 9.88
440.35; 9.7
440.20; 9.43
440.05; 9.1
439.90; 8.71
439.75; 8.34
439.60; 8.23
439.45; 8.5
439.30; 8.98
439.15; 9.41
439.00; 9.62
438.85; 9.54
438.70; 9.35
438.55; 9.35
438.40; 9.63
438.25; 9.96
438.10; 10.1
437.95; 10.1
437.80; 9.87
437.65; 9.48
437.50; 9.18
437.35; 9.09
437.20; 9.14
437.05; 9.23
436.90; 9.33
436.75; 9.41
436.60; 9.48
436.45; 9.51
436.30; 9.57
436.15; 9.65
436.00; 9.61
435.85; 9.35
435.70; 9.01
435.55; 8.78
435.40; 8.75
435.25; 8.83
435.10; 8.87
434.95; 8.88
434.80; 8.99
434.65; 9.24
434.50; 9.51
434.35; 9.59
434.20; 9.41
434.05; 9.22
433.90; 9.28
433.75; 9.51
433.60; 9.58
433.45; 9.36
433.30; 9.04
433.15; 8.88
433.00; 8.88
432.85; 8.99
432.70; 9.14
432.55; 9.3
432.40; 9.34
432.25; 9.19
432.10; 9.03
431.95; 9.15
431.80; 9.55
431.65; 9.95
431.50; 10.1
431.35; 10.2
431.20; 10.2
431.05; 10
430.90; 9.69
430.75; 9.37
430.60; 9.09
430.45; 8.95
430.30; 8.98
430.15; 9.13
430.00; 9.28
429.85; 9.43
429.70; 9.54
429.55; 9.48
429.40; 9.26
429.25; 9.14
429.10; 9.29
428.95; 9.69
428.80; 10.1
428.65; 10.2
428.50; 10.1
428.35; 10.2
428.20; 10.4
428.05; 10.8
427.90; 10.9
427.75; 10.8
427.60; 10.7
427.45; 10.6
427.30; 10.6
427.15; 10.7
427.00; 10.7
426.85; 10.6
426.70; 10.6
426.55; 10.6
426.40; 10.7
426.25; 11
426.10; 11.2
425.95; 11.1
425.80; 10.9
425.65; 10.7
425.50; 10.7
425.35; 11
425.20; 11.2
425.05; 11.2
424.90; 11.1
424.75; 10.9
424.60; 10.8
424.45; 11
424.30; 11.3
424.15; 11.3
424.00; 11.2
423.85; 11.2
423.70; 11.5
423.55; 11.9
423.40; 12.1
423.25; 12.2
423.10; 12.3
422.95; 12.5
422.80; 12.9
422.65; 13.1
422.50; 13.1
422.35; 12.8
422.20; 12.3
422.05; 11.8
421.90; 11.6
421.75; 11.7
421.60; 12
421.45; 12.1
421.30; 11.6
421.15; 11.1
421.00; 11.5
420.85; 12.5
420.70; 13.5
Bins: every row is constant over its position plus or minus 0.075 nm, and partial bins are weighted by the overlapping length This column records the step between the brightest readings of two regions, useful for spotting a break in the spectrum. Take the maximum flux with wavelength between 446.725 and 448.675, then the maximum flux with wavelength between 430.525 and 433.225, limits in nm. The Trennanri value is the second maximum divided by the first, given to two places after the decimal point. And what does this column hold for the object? 1.09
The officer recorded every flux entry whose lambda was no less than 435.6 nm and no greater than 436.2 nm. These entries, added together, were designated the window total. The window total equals 38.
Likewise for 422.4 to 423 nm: 52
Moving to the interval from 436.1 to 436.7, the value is 38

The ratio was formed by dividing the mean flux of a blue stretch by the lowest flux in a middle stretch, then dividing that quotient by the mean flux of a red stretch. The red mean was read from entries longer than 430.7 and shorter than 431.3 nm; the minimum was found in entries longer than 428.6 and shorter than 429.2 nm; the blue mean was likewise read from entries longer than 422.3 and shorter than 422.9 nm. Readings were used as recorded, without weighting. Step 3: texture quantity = 0.142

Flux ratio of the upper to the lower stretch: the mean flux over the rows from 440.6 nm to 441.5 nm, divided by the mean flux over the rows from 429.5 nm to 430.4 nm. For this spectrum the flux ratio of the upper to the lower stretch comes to 1.02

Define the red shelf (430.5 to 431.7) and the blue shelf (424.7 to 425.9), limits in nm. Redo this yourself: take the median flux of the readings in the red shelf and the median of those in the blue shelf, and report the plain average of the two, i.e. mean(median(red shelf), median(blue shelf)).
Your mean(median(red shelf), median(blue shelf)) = 10.5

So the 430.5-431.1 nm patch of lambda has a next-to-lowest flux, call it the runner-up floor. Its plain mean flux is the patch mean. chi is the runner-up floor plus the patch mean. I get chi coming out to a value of 18.9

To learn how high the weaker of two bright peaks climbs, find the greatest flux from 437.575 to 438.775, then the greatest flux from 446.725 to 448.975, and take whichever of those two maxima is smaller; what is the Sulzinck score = 9.3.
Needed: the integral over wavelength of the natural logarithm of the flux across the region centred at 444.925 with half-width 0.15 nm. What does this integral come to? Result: 0.65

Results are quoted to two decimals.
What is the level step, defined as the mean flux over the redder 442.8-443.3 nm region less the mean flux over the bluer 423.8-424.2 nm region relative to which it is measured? -2.25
